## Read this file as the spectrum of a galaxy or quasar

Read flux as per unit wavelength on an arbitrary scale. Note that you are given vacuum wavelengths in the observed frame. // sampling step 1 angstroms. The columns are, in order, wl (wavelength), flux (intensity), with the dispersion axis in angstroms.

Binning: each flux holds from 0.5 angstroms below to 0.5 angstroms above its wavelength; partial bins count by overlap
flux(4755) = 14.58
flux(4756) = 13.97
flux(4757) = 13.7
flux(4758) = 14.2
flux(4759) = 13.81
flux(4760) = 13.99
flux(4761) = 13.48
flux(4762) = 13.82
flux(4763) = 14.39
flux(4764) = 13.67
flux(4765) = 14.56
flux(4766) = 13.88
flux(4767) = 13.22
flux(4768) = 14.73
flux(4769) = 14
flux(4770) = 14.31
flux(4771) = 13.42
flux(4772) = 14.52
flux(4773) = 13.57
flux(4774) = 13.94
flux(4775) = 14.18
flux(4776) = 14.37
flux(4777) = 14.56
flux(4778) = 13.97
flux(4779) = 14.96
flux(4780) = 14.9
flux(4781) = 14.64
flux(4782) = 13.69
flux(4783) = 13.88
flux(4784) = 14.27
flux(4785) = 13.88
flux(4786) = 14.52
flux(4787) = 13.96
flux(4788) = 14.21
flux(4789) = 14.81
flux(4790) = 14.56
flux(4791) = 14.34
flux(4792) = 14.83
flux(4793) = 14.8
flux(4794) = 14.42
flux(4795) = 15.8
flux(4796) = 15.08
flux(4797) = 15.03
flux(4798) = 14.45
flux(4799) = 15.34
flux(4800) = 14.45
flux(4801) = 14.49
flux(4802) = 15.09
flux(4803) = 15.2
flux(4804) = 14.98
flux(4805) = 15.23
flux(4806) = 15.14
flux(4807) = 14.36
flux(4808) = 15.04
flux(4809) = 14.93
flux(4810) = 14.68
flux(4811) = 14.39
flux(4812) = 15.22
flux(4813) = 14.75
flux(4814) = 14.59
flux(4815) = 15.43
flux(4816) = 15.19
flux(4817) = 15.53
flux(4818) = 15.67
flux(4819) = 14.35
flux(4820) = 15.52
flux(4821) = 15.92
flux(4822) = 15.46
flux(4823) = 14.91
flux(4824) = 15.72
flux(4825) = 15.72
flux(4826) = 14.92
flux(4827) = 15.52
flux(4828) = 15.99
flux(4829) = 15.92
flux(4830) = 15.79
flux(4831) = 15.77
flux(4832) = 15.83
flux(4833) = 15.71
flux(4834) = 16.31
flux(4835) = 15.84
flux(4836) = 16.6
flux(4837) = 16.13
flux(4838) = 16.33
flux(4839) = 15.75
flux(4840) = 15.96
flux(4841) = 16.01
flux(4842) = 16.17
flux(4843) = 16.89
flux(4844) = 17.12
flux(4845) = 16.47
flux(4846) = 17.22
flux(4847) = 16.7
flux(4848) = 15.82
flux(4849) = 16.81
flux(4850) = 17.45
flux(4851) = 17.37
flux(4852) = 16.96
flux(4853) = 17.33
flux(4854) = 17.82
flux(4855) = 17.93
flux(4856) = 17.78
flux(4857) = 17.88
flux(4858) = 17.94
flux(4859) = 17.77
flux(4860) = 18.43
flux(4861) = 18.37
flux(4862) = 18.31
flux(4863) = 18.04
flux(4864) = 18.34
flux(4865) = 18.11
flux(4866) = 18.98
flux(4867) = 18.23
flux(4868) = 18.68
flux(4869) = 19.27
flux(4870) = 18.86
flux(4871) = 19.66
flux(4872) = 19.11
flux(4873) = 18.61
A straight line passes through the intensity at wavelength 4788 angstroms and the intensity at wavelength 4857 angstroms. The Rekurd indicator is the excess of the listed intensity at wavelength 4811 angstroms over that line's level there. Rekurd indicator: -1.0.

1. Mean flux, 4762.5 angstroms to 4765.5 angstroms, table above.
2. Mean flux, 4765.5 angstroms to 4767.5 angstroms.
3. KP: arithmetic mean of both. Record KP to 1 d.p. 13.9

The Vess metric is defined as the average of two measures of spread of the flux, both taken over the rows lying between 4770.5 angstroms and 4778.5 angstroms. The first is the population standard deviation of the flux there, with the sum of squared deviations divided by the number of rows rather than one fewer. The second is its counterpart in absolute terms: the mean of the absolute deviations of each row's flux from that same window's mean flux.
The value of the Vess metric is 0.37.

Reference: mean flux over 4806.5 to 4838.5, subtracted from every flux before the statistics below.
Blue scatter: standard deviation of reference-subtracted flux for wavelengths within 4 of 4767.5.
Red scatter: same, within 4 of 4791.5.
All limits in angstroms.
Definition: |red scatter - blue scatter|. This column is 0.04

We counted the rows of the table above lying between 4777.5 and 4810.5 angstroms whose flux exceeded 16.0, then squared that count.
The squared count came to 0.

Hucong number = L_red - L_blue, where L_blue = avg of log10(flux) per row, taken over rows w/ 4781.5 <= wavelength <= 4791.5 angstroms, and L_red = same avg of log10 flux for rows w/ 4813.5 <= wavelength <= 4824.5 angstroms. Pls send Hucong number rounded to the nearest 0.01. 0.03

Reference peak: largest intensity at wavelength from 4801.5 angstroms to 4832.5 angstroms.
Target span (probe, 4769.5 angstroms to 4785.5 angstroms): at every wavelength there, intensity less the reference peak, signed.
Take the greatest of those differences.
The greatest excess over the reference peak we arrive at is -1.0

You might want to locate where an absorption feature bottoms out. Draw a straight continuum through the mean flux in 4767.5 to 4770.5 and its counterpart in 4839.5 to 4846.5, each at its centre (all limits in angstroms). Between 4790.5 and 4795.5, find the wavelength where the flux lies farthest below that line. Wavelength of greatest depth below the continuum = 4794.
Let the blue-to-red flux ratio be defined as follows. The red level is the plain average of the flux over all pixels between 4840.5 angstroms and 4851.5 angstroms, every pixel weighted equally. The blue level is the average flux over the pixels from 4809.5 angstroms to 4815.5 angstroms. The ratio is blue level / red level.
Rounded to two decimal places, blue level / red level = 0.89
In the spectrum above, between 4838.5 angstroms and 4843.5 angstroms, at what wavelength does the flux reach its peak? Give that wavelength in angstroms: 4843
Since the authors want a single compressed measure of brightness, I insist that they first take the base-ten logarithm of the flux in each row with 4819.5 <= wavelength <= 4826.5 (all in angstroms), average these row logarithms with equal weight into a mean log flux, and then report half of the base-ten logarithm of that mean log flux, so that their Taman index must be 0.0376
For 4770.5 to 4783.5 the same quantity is 0.0307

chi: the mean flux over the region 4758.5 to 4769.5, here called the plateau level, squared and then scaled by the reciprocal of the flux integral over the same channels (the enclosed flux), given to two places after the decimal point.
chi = 1.27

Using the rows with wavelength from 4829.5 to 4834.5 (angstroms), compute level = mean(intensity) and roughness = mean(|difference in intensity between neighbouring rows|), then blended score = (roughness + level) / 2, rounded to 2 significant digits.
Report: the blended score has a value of 8.0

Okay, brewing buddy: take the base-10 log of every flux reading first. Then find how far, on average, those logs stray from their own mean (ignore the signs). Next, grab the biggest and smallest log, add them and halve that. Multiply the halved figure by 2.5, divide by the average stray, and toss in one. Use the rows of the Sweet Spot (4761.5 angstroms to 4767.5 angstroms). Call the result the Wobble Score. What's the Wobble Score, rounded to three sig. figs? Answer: 252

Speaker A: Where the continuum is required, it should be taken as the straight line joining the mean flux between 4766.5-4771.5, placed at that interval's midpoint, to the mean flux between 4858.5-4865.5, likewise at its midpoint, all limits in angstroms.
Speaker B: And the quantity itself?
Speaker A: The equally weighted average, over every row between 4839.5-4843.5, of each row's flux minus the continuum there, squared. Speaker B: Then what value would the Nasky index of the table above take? 1.1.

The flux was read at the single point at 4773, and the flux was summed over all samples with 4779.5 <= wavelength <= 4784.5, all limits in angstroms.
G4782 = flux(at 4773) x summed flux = 969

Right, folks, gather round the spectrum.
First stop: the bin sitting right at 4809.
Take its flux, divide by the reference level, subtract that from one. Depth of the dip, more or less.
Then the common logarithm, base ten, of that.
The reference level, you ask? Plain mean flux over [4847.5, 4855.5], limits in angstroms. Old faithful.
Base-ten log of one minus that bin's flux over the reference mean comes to -0.88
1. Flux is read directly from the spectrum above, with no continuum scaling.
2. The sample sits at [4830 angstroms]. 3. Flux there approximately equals 15.79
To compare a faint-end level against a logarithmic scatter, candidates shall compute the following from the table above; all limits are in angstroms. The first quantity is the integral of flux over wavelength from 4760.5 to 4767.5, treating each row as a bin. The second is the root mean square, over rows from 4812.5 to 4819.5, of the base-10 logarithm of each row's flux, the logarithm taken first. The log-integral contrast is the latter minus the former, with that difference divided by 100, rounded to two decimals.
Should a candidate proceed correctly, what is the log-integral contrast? -0.96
